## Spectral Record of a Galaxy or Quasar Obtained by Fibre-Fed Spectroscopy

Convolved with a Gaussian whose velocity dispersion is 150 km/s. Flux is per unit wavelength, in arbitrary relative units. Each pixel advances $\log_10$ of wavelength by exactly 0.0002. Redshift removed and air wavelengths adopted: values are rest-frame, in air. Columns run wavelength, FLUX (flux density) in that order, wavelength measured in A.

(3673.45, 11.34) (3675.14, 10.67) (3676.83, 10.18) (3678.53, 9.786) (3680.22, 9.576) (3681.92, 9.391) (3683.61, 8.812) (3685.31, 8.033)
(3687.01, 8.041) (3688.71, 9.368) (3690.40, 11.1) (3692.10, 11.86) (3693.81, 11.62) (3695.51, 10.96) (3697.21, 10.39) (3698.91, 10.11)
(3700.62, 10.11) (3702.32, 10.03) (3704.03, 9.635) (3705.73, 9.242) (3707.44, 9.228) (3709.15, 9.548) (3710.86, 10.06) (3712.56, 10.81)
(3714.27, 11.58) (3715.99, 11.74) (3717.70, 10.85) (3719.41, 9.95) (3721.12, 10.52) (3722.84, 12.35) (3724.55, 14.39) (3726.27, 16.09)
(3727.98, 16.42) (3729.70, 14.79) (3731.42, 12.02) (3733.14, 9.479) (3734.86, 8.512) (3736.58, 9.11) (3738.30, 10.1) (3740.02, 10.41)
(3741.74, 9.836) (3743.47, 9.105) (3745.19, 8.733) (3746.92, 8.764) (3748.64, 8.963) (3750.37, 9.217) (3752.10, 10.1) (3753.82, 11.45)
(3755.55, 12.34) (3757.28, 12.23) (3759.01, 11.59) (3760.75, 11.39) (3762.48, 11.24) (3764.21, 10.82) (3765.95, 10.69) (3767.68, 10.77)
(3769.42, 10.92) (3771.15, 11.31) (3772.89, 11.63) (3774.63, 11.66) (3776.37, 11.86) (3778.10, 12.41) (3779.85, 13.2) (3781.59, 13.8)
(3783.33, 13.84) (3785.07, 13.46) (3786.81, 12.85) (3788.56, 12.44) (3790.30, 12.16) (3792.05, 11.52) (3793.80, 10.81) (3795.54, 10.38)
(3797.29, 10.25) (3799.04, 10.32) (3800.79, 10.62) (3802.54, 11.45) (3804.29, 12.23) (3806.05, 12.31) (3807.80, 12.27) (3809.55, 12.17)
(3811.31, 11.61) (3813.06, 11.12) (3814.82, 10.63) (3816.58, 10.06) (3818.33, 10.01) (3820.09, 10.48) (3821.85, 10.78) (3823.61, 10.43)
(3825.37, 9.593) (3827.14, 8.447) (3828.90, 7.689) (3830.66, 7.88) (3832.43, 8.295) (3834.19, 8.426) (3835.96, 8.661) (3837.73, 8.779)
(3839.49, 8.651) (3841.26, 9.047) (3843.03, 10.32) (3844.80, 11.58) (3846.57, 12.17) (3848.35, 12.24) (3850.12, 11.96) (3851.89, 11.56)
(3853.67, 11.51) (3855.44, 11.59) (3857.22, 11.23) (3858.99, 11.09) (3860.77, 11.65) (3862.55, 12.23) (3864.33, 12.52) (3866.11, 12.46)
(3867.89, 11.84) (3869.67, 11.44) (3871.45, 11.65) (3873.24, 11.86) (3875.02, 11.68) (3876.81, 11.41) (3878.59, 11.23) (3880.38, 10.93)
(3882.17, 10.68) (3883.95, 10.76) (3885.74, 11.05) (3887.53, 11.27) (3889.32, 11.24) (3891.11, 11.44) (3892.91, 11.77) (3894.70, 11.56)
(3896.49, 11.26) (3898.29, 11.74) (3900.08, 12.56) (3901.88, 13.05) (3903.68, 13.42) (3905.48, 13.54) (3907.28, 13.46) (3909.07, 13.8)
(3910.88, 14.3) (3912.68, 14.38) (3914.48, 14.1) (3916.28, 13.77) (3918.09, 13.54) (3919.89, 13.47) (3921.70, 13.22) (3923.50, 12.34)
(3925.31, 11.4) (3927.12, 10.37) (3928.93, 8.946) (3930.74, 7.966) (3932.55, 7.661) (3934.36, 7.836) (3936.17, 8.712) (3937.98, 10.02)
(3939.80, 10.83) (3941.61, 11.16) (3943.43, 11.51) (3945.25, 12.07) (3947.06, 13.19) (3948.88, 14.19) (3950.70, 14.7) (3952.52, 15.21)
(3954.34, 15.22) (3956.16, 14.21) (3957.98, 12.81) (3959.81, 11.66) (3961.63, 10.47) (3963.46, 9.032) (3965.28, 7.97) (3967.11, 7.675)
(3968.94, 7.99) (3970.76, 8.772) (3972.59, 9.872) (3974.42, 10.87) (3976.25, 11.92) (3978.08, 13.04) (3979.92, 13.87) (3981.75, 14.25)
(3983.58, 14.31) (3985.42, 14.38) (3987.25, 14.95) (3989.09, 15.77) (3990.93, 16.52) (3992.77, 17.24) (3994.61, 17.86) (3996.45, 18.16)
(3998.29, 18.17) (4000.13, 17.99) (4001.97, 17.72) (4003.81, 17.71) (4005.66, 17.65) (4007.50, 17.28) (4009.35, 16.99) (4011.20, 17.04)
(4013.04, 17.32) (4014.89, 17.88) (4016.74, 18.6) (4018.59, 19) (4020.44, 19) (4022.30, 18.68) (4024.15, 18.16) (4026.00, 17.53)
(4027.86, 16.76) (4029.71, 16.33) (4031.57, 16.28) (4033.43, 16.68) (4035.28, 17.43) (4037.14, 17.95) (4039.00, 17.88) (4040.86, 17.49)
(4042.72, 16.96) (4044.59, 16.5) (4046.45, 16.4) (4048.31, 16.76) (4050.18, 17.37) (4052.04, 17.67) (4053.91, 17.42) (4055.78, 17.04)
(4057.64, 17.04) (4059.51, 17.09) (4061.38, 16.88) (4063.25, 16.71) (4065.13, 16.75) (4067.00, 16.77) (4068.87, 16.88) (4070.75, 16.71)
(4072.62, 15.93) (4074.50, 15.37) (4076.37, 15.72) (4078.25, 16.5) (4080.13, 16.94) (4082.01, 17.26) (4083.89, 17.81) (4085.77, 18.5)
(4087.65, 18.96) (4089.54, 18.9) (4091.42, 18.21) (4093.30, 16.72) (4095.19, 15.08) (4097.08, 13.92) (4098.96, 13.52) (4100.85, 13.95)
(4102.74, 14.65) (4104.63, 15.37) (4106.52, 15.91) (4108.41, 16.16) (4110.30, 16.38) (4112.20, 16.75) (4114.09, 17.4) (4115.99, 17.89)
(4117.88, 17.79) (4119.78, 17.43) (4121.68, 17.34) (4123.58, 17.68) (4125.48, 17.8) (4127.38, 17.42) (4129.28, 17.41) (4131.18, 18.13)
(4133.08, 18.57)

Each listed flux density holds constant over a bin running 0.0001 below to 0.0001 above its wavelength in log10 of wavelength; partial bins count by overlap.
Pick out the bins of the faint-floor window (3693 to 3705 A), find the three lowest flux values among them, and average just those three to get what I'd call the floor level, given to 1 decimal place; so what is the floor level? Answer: 9.9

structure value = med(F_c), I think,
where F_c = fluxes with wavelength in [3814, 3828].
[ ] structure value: 10.2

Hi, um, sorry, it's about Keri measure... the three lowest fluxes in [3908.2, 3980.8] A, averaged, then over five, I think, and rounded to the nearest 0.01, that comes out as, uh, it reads 1.54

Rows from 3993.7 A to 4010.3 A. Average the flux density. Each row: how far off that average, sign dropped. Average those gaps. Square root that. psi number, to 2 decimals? 0.53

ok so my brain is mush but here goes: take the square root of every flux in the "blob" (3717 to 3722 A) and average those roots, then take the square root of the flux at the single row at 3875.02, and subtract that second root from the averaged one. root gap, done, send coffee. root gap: -0.19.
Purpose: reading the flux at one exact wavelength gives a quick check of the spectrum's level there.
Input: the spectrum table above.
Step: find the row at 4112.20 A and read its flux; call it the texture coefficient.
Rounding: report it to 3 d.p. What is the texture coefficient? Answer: 16.750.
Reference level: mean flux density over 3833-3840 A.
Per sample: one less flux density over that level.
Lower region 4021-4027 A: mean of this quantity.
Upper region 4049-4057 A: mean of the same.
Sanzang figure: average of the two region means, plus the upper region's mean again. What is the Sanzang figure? -2.1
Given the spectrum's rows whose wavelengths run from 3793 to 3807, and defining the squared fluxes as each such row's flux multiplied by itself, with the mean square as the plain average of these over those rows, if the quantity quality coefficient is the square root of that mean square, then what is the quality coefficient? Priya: 11.1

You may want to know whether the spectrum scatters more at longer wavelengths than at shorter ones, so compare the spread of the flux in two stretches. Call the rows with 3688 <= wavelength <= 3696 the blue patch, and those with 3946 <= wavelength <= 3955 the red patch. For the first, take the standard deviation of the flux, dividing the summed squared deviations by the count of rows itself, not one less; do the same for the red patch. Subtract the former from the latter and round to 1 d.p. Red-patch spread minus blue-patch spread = -0.1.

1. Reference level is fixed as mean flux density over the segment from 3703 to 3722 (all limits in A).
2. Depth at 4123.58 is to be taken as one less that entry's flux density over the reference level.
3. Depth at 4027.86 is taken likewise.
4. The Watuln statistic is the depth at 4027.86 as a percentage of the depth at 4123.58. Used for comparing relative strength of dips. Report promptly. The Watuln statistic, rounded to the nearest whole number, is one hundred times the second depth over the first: 88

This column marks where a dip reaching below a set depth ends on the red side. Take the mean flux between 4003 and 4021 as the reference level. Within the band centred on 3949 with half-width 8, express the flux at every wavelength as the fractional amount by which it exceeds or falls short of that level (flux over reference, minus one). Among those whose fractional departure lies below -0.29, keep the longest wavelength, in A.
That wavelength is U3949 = 3945.25 A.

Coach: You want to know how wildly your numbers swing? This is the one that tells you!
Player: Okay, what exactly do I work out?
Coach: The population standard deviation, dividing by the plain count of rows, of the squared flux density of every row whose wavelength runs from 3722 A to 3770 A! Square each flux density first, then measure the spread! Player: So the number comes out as 52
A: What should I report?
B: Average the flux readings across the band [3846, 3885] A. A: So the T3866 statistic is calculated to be 11.6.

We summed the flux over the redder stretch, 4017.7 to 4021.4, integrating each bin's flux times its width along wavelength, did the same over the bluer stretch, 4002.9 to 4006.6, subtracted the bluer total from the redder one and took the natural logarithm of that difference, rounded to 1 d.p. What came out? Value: 1.6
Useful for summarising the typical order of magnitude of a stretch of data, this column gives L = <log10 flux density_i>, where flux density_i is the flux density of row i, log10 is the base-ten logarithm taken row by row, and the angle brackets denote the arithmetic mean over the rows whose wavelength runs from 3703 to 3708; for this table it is 0.97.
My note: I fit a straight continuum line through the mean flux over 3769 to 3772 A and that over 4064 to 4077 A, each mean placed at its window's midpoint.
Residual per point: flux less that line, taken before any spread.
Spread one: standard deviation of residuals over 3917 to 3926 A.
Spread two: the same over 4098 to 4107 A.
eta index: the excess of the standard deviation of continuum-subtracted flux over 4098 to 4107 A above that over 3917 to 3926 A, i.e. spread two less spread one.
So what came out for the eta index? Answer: -0.03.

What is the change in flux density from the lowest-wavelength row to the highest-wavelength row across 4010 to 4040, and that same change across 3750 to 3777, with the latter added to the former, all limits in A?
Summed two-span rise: 3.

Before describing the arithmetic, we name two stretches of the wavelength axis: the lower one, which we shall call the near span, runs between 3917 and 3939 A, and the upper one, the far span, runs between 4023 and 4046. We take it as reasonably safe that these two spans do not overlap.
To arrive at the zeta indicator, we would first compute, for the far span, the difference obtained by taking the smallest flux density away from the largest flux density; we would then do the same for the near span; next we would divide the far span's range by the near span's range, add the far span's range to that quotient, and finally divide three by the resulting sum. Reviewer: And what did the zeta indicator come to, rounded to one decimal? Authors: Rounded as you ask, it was 1.4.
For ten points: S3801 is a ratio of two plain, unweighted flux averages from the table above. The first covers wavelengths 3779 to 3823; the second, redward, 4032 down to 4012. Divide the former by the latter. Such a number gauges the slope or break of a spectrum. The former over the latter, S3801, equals 0.65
